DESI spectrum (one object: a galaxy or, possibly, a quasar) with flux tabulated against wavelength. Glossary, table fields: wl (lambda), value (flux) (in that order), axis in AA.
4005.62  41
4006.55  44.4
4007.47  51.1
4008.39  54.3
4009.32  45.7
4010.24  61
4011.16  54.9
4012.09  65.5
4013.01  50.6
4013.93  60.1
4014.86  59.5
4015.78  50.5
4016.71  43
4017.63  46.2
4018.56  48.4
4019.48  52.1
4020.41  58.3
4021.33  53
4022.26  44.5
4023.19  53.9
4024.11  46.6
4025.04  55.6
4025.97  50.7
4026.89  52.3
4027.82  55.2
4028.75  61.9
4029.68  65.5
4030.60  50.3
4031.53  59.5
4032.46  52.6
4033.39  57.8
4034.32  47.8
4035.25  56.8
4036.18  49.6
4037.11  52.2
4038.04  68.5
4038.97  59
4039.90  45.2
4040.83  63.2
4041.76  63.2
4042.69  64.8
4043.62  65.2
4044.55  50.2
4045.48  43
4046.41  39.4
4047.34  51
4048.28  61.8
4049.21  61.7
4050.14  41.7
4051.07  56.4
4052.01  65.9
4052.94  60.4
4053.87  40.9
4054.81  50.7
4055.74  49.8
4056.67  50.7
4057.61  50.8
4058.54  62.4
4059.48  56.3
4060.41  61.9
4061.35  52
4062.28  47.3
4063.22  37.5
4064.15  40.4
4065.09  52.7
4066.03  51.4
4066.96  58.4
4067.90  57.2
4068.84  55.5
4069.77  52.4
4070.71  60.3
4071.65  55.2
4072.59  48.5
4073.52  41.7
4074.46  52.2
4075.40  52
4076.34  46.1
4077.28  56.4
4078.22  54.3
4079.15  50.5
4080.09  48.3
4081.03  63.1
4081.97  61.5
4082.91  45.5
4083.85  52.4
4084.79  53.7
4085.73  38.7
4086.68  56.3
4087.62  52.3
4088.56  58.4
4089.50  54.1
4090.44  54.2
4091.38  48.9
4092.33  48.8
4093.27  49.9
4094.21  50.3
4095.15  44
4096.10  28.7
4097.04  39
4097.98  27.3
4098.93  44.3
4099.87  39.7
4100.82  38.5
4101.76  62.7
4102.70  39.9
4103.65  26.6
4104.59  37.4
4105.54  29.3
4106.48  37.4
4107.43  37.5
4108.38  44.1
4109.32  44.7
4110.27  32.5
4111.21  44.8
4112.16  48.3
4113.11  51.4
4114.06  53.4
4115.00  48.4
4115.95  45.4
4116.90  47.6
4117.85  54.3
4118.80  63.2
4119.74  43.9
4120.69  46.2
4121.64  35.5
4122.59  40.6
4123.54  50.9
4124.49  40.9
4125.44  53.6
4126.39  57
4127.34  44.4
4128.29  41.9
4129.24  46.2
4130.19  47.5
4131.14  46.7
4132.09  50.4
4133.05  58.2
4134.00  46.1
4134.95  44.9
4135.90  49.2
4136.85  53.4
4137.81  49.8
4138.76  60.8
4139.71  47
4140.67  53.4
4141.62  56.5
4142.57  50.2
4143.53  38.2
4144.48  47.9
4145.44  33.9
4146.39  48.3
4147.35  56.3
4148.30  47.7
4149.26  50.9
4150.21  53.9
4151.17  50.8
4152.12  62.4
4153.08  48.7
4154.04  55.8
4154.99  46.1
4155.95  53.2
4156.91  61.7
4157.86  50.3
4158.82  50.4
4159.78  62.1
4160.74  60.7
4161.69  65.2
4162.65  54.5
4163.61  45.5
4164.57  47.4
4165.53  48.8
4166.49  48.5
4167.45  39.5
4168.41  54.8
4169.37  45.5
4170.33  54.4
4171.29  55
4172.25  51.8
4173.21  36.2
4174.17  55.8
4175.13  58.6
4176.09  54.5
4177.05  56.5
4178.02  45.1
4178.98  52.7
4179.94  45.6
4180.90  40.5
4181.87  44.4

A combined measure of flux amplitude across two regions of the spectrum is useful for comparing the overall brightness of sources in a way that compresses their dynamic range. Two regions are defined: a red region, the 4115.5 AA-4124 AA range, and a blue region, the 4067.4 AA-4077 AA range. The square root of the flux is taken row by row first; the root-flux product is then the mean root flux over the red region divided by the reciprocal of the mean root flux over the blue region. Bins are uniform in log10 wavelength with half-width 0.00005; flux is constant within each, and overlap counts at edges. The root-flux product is 49.5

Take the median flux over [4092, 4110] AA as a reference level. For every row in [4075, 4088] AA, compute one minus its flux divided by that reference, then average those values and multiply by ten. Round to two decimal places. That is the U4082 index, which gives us -3.15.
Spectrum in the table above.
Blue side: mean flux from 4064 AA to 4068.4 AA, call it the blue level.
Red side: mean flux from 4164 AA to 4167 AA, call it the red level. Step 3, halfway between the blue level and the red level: 50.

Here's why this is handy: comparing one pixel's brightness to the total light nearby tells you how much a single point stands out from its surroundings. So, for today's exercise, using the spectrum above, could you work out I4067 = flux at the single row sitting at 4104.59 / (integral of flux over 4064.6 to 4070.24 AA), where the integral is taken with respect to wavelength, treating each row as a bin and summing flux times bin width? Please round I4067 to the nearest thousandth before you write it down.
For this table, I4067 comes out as 0.122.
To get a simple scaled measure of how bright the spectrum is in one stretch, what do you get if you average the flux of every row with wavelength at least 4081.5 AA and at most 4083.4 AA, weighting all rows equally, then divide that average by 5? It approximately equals 10.7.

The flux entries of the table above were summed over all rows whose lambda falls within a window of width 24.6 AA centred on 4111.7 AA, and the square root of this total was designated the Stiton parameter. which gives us 33.8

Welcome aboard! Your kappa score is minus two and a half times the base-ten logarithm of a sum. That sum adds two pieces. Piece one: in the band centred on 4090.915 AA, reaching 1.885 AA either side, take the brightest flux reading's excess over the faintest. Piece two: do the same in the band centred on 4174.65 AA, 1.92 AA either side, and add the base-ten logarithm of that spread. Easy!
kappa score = -2.07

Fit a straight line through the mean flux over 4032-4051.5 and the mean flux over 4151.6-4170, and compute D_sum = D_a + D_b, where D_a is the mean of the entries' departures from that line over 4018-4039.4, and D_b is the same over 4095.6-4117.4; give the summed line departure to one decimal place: -13.0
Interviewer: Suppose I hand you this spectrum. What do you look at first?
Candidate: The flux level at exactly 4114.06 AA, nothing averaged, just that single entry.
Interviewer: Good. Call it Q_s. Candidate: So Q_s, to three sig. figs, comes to 53.4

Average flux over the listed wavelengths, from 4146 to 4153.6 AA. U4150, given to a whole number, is 52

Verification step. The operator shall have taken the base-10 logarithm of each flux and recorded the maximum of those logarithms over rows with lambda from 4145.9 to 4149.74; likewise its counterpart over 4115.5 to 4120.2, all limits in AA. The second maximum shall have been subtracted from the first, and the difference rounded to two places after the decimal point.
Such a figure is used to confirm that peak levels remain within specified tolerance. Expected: -0.05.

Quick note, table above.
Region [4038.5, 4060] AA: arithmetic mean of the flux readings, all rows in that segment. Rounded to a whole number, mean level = 55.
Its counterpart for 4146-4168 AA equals 53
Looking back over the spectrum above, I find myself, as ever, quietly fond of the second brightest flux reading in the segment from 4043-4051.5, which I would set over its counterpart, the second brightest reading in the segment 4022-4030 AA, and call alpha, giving 1.00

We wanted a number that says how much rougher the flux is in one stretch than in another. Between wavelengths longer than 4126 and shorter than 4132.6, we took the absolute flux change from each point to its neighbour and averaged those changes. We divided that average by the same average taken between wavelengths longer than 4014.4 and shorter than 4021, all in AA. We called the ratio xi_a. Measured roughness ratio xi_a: 0.79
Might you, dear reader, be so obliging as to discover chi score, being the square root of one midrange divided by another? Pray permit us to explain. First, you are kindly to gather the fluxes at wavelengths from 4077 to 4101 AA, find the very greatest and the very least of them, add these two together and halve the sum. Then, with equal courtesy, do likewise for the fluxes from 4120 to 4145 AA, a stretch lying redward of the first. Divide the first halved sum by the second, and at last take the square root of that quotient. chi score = 0.97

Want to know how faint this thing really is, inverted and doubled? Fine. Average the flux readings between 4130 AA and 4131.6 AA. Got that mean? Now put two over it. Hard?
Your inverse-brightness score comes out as 0.042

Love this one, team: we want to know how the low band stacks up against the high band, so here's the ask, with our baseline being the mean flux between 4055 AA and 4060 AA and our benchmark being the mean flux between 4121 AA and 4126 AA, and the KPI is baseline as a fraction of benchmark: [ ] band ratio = 1.2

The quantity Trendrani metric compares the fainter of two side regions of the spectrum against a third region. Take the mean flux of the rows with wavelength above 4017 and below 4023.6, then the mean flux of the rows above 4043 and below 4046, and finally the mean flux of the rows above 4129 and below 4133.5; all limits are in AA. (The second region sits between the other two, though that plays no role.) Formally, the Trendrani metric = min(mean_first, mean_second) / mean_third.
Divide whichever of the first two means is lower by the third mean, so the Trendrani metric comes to 1.02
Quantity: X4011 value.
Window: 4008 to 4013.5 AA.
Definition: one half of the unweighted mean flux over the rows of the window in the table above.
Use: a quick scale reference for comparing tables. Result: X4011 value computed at 27.7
